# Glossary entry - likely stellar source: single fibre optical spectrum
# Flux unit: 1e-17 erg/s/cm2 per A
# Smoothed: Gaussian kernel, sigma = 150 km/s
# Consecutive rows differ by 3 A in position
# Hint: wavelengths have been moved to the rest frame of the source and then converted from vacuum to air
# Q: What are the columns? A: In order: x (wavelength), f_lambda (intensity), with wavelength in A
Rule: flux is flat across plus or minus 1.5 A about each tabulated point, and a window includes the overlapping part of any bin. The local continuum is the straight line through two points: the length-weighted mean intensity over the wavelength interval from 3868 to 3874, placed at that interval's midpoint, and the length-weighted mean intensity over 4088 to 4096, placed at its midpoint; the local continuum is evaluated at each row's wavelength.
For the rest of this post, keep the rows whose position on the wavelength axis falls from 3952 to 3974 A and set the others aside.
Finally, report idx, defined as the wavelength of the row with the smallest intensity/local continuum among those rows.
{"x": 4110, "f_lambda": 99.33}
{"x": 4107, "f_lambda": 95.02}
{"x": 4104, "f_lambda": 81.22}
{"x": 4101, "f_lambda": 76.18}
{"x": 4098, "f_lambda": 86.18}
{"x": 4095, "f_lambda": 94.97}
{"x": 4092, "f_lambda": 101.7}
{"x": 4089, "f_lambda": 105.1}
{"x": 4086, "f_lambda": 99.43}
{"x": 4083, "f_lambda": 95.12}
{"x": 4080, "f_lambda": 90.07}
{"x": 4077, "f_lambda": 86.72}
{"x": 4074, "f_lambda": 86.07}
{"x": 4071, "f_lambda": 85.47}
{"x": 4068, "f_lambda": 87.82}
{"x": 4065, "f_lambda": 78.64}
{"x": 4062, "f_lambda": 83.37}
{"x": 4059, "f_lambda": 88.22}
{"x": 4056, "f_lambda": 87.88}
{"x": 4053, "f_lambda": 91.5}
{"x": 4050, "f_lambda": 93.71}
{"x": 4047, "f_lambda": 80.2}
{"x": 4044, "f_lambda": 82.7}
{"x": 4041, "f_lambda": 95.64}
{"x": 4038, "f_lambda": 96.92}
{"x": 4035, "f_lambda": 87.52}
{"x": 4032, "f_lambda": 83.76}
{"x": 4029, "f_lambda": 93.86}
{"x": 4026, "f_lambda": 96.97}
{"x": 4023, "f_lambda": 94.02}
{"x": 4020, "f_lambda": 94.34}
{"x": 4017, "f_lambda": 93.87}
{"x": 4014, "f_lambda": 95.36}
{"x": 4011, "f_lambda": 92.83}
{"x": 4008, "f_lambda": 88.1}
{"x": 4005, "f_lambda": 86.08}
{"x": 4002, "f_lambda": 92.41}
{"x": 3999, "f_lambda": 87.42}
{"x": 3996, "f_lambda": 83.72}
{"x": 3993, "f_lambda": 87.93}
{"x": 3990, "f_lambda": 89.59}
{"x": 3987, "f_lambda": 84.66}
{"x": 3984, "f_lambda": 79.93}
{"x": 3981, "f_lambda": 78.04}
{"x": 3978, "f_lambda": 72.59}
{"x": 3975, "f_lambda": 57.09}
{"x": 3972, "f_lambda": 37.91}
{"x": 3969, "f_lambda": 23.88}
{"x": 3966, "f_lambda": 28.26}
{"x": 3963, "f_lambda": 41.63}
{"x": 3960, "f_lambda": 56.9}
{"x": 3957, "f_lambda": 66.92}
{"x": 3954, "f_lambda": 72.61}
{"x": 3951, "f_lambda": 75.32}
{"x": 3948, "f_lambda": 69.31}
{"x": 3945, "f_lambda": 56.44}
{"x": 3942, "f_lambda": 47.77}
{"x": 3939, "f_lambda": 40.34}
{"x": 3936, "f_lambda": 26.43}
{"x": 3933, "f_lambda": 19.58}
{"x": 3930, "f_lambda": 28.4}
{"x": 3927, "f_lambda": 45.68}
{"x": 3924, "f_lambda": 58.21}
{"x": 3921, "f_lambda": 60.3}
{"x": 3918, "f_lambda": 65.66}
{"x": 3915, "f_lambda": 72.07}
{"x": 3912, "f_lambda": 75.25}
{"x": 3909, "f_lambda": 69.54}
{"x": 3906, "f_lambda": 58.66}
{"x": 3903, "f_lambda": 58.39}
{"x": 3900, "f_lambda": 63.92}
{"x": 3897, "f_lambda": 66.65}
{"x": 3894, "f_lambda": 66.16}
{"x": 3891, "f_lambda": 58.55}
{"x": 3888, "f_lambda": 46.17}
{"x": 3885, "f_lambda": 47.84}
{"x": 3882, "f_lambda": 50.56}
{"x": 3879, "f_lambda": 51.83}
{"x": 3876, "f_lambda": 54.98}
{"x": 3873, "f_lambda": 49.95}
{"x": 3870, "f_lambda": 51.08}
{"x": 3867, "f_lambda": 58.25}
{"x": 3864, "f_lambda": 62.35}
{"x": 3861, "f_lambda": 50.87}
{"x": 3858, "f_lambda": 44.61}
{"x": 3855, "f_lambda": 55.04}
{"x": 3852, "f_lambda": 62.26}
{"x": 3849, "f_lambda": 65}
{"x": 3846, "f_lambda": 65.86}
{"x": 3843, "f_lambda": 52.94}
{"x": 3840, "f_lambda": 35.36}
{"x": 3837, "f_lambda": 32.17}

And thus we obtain 3969 A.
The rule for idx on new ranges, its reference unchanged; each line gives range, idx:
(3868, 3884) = 3882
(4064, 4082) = 4065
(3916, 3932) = 3930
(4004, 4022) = 4005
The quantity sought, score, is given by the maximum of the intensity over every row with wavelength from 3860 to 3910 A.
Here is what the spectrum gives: 69.54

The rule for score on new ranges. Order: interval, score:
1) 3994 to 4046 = 96.97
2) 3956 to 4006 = 92.41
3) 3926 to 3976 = 75.32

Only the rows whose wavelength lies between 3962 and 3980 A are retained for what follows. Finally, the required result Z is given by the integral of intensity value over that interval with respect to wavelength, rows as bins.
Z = 802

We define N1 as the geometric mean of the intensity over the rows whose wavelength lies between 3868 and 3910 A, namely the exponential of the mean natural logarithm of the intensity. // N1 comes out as 56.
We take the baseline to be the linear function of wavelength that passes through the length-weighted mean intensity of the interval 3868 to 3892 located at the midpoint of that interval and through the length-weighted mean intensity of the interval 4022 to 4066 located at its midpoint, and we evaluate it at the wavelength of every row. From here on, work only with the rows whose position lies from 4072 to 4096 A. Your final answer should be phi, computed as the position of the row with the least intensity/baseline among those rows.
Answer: 4074 A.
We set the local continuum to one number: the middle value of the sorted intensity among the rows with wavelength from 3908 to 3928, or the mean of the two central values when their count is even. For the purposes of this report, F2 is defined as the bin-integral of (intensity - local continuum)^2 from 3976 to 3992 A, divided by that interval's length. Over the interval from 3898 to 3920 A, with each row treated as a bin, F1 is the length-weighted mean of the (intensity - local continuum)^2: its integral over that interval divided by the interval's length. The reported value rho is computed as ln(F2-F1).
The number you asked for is 5.5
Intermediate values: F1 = 35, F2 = 269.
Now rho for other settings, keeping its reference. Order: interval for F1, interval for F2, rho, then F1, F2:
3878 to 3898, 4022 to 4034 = 6.3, 170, 713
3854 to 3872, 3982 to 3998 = 5.3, 179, 387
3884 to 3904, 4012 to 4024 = 6.6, 112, 823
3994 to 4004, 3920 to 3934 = 5.6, 500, 779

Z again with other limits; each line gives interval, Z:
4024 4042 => 1663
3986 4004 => 1578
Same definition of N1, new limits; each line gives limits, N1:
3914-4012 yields 58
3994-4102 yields 90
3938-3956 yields 59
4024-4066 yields 88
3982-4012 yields 87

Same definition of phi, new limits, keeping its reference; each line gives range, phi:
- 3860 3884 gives 3882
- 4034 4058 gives 4047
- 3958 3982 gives 3969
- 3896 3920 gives 3906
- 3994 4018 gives 3996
